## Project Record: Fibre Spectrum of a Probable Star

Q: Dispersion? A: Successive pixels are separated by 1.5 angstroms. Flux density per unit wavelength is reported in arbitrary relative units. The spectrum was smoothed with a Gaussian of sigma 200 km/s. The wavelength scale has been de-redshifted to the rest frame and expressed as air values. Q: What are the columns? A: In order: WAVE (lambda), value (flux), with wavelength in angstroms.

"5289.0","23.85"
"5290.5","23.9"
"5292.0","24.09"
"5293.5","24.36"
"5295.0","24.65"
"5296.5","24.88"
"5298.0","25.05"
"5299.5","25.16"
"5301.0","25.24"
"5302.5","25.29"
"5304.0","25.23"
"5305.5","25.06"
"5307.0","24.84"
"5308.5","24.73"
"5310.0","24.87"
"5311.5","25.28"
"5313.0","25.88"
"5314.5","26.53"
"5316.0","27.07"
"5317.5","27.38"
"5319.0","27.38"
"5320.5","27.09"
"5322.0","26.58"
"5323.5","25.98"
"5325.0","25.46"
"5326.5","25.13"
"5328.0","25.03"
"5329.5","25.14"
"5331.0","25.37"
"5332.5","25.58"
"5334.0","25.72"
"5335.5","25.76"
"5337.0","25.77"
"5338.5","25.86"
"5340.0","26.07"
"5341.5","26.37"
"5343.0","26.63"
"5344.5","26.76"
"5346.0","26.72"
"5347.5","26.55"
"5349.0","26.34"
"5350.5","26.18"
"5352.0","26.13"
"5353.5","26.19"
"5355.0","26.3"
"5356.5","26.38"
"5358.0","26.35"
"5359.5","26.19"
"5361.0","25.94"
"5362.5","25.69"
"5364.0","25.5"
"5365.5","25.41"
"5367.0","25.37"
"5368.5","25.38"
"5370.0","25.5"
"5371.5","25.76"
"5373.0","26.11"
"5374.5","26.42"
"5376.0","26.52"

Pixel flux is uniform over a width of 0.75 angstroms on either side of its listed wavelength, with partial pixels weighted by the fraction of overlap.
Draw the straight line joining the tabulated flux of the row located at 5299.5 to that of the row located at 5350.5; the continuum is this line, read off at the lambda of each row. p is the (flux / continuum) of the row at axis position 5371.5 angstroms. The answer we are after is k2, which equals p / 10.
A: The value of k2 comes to 0.097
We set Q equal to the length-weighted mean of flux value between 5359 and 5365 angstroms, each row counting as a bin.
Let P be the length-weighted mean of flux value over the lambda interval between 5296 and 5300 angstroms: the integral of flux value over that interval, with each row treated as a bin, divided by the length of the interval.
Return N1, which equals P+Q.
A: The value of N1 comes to 50.8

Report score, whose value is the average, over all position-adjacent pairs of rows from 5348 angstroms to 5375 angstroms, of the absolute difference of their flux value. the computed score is 0.15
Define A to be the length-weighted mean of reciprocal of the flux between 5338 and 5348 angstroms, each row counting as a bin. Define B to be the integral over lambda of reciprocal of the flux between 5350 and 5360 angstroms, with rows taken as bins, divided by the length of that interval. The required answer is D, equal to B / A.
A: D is 1.01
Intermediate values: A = 0.0378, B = 0.0381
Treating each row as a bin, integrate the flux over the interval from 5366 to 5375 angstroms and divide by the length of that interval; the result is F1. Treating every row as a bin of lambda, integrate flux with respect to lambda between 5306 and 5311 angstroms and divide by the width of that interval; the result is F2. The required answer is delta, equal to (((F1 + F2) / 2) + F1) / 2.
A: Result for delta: 25.5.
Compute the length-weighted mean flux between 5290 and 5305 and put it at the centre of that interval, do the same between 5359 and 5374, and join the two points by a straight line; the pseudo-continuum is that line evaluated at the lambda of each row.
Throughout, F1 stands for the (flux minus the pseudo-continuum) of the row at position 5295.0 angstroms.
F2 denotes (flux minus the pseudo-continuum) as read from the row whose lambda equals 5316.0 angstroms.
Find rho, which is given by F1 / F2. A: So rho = -0.1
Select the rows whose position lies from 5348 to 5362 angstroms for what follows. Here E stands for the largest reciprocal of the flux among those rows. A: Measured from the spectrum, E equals 0.0386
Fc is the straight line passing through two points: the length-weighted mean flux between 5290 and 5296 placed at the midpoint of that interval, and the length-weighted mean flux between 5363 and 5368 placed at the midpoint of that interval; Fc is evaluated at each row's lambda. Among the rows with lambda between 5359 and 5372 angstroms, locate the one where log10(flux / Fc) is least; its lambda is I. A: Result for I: 5368.5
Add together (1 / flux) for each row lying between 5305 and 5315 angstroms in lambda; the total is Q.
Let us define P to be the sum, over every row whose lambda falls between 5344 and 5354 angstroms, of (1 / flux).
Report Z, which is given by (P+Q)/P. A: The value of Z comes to 2.04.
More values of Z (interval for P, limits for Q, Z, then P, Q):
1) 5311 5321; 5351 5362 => 2.02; 0.263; 0.2671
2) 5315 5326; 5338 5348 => 2.01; 0.262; 0.2650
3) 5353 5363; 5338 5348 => 1.99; 0.268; 0.2650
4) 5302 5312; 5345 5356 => 1.95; 0.280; 0.2657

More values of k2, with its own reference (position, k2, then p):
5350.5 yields 0.100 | 1.00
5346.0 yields 0.102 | 1.02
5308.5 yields 0.098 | 0.98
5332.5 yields 0.099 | 0.99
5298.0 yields 0.100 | 1.00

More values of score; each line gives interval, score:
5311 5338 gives 0.31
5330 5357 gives 0.13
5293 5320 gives 0.24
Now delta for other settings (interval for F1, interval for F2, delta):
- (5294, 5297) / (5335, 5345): 25.1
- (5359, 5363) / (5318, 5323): 26.2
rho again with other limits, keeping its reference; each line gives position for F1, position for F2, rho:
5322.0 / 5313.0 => 1.7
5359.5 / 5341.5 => 0.6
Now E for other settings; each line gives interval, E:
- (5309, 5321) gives 0.0402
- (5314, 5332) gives 0.0400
